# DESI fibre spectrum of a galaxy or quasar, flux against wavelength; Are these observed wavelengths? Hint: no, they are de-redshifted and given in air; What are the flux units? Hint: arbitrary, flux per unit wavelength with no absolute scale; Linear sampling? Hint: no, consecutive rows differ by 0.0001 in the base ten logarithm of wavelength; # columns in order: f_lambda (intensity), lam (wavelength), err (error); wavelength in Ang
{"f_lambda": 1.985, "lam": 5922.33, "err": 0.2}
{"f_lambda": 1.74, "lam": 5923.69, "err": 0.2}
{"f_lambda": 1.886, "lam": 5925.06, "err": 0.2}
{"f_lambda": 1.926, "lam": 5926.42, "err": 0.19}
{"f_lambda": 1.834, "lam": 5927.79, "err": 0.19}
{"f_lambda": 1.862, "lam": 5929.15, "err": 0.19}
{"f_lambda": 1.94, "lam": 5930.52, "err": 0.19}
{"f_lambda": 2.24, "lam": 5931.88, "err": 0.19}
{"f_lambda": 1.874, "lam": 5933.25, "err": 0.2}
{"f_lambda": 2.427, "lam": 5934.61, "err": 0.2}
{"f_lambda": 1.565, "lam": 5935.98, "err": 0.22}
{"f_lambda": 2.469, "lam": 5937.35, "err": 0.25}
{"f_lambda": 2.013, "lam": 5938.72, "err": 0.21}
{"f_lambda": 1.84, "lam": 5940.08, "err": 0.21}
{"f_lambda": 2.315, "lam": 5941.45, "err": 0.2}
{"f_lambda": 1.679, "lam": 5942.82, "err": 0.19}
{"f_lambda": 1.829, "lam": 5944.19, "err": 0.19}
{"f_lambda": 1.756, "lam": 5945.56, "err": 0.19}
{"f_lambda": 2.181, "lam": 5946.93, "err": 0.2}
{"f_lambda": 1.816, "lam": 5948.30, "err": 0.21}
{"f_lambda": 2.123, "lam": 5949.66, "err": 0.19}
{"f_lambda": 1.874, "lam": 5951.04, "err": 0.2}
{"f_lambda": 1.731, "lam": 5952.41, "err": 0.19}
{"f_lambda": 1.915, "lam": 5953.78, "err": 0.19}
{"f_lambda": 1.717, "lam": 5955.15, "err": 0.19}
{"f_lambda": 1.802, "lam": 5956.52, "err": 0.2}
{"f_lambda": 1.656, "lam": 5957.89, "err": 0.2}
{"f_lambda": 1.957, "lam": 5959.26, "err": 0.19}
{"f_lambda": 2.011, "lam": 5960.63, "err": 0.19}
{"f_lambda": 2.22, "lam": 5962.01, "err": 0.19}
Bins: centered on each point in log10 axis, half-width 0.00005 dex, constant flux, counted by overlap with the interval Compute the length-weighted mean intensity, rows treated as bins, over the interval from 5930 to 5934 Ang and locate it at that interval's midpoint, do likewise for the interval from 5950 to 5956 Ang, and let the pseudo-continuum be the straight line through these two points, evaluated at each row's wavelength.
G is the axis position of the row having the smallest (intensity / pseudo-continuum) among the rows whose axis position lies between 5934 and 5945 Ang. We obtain 5935.98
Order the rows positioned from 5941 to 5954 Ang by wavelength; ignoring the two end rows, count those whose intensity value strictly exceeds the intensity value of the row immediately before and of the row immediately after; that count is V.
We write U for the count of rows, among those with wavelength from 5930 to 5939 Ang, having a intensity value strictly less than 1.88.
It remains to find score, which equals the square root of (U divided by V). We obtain 0.8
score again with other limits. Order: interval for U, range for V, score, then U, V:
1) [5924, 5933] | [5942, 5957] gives 0.7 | 2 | 4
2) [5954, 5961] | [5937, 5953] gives 0.9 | 3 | 4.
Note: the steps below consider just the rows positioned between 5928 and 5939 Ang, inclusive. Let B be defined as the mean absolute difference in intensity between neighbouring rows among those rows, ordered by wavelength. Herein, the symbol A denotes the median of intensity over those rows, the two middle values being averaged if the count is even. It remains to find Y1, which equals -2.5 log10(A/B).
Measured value -1.5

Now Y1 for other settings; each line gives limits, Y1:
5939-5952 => -1.8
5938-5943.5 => -1.6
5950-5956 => -2.5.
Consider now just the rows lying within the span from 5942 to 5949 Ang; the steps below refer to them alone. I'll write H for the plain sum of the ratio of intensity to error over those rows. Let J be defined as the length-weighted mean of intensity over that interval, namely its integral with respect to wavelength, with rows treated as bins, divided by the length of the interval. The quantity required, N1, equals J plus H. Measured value 49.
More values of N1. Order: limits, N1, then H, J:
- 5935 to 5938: 19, 17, 2.05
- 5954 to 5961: 49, 47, 1.83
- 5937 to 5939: 22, 19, 2.25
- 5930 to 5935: 46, 44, 2.11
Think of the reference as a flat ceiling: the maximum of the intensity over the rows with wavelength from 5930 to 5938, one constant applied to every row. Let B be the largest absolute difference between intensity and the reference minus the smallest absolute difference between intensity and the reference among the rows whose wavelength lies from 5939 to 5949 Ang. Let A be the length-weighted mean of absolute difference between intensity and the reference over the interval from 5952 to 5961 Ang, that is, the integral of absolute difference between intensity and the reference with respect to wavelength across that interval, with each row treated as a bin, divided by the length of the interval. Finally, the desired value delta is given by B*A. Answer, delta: 0.41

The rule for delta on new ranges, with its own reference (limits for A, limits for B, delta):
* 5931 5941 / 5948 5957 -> 0.16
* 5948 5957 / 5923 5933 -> 0.31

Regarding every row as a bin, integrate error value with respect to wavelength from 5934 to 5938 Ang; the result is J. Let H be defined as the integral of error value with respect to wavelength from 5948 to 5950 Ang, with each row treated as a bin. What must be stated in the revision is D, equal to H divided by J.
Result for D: 0.4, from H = 0.4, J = 0.89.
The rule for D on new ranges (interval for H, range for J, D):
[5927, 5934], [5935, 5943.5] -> 0.7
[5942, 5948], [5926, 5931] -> 1.2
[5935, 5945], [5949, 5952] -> 3.6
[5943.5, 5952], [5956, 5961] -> 1.7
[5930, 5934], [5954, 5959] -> 0.8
